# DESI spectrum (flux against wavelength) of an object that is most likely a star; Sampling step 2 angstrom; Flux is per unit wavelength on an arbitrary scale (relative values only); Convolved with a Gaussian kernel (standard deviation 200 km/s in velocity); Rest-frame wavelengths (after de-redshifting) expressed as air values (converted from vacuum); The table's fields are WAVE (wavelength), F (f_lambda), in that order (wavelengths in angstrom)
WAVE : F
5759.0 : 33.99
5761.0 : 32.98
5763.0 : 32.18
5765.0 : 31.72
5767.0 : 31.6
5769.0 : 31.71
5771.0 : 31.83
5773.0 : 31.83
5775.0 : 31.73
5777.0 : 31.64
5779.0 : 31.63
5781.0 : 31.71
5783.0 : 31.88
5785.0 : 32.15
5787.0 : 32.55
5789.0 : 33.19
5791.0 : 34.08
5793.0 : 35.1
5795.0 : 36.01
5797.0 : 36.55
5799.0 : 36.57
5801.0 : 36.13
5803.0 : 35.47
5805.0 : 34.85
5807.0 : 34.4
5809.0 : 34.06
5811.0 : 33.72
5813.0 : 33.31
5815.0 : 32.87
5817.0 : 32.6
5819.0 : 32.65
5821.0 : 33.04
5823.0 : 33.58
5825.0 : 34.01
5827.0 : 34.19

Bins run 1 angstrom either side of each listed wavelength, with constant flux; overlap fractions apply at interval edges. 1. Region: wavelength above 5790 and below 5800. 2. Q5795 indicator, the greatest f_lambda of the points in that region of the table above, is 36.57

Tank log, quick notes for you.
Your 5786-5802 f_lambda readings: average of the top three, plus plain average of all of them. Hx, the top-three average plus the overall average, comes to 71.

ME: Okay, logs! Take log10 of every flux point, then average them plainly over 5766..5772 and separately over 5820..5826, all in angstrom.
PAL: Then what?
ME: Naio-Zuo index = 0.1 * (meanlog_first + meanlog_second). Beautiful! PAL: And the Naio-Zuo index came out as 0.303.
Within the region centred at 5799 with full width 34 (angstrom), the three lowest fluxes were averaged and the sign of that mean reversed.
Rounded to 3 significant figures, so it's -32.2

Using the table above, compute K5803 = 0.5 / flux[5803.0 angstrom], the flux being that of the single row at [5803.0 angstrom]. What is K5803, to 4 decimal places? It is 0.0141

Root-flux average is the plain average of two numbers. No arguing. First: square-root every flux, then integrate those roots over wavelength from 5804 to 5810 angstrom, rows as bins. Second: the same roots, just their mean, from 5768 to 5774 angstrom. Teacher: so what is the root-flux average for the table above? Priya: 20.4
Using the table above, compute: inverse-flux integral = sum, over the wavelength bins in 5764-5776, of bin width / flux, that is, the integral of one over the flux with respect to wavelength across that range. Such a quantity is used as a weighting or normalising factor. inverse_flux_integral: 0.378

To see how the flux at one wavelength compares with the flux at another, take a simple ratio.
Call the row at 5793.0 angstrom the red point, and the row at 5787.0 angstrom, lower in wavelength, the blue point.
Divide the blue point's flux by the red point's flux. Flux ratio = 0.93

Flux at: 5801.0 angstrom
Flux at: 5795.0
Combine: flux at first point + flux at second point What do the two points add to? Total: 72.1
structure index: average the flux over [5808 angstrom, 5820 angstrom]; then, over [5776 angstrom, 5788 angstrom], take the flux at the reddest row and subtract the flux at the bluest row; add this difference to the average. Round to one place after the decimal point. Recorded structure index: 34.1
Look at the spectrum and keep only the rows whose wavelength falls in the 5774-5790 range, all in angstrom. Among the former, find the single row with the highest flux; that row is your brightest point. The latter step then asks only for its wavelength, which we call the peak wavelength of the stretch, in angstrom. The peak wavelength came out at 5789.0 angstrom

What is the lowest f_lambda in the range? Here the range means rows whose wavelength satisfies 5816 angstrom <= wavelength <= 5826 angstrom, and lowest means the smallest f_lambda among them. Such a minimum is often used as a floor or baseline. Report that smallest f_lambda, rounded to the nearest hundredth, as 32.60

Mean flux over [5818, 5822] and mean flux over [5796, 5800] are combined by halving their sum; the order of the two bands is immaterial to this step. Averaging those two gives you 34.7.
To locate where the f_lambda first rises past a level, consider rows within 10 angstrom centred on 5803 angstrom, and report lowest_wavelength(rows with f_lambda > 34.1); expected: 5799.0 angstrom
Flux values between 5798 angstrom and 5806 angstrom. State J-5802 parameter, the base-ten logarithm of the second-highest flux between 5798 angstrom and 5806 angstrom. 1.56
